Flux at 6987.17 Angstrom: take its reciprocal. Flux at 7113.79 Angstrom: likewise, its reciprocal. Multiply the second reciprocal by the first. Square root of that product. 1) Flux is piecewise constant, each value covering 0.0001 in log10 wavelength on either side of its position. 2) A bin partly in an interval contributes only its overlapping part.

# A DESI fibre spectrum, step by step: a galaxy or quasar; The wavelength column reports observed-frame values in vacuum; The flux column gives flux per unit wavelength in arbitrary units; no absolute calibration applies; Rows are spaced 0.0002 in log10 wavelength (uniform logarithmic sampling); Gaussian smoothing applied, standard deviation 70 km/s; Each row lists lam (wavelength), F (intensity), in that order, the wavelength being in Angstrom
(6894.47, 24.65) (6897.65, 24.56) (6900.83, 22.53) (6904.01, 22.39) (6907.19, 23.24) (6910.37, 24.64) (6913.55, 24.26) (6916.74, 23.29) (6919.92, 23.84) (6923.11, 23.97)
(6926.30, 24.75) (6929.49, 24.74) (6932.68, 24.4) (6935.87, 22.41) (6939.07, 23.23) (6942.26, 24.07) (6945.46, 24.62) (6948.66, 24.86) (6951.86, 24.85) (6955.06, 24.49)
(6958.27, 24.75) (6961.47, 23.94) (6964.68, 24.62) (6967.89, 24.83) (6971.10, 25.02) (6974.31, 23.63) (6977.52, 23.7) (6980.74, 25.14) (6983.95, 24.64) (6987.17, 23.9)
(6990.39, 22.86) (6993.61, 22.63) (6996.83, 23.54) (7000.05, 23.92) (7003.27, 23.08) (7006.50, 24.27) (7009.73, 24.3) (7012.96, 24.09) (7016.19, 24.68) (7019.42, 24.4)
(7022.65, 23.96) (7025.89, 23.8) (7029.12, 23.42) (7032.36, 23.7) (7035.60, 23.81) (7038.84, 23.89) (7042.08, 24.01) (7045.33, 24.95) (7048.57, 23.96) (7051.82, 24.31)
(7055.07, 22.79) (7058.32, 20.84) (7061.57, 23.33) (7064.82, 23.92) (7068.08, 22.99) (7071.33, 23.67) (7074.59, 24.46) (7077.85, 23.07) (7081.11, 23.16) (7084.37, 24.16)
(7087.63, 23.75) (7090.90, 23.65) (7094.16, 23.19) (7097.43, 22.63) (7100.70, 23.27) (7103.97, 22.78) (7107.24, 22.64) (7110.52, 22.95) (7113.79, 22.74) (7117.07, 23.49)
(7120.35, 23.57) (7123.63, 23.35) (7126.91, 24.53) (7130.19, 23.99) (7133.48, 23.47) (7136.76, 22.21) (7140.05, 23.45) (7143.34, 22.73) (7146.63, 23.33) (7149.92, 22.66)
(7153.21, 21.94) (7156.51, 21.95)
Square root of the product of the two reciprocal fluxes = 0.0429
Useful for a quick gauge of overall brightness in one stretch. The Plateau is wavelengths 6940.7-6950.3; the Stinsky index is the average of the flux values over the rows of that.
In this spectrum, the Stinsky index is 24.5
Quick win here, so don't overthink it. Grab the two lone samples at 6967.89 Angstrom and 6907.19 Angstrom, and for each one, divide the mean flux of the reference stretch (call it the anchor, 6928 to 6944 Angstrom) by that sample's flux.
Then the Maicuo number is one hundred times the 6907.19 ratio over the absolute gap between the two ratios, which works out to 1562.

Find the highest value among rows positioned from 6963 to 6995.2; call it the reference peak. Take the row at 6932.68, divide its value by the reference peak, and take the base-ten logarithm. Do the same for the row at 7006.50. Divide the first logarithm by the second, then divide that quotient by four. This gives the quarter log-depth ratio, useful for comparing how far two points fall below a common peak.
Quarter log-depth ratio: 0.21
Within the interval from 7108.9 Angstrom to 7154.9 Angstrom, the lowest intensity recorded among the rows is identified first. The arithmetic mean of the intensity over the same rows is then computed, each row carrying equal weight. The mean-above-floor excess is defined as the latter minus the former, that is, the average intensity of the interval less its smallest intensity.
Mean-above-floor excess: 1.2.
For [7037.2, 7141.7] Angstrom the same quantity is 2.6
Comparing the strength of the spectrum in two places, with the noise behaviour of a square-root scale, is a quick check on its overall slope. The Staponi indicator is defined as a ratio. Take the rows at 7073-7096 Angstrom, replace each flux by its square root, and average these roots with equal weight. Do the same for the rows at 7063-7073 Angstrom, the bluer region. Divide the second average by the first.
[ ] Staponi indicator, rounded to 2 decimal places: 1.00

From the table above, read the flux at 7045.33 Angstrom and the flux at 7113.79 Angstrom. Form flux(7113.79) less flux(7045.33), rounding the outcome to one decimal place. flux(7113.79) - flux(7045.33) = -2.2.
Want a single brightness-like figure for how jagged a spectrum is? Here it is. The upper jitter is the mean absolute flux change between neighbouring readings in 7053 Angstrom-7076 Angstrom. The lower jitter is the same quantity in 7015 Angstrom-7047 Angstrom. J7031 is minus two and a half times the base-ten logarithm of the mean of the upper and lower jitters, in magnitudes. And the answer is 0.28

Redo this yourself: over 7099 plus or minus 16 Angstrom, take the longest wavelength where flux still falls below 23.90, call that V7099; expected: 7113.79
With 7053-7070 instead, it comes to 7068.08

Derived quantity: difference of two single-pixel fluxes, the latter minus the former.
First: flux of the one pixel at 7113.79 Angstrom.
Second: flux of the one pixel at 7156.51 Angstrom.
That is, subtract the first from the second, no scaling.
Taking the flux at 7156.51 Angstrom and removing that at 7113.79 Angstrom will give -0.79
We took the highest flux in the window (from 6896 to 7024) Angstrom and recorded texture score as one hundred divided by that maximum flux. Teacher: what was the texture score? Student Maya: 3.98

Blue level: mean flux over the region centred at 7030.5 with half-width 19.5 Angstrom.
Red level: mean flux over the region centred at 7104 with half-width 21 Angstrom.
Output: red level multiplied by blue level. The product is 559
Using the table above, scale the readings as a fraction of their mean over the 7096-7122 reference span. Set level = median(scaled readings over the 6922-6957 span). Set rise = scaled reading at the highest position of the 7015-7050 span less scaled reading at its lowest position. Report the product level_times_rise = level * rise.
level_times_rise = -0.033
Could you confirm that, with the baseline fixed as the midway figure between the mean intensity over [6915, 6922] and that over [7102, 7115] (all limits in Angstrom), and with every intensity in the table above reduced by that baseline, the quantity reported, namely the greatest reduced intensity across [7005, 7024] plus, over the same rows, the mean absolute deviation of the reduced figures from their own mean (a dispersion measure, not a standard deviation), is 1.7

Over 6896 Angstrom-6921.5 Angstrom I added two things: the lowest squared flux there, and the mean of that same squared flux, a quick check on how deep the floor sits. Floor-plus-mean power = 1059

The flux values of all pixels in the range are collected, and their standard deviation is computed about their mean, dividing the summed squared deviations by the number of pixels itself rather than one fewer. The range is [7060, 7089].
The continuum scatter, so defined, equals 0.48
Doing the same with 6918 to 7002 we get 0.74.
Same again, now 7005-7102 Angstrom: 0.76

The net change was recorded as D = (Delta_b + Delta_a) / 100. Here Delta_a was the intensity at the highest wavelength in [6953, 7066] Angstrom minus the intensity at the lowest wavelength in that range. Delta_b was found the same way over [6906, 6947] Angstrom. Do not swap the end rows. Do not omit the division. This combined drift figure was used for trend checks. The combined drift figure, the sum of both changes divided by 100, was 0.01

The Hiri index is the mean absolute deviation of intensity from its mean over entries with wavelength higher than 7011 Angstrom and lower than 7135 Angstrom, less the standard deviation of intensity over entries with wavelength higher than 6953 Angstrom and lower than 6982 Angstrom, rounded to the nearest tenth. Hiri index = 0.0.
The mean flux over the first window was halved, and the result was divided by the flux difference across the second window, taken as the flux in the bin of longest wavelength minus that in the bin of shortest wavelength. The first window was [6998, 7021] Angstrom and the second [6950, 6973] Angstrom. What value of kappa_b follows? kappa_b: 71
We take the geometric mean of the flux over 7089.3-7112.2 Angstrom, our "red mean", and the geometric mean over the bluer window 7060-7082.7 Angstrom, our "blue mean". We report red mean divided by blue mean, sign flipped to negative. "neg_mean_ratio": -0.979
